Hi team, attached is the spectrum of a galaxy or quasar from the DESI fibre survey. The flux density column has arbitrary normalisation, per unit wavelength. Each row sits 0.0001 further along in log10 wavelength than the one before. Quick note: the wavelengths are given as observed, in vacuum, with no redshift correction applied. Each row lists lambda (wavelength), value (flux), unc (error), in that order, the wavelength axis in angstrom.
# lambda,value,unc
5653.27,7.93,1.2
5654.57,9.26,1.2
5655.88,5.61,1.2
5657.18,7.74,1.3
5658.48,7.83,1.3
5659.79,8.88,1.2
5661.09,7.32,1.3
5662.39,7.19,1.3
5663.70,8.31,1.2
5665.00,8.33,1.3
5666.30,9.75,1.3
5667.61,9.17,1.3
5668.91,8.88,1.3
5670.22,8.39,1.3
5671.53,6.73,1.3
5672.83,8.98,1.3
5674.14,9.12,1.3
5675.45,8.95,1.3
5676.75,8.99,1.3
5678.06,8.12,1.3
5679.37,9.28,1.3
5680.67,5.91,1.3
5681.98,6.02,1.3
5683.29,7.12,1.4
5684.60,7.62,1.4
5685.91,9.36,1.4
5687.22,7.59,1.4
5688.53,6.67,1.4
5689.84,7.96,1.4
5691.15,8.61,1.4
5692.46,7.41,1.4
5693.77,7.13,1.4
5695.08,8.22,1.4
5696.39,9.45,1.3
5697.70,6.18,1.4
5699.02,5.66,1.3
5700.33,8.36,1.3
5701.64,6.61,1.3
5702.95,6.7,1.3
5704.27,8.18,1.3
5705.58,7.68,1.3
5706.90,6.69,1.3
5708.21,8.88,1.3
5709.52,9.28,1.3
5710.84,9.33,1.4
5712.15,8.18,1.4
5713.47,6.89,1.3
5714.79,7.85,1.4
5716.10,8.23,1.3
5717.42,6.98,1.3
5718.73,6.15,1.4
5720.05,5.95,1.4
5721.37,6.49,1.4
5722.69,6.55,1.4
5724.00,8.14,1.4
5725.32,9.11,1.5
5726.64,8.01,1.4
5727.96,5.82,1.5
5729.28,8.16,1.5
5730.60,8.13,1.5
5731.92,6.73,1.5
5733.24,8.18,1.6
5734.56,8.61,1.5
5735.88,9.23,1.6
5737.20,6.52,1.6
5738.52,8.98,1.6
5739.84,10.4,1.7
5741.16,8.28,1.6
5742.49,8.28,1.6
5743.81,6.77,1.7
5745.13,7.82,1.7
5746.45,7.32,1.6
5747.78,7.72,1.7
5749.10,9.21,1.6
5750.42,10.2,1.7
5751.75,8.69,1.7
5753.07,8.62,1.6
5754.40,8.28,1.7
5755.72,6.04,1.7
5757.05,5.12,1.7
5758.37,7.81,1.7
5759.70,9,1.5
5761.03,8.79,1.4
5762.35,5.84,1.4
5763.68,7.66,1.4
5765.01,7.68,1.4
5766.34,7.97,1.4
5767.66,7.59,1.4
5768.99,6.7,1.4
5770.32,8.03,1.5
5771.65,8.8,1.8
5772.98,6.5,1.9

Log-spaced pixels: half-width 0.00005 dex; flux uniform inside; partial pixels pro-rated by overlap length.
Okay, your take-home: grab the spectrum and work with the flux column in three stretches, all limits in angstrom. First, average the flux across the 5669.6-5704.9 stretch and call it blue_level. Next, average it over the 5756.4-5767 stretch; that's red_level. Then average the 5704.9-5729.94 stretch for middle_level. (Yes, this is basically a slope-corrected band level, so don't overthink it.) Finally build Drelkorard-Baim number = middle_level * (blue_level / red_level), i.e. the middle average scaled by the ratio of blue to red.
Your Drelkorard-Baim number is 7.87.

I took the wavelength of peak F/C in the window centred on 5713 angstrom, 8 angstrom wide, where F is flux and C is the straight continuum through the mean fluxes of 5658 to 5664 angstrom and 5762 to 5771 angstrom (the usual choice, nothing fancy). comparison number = 5710.84 angstrom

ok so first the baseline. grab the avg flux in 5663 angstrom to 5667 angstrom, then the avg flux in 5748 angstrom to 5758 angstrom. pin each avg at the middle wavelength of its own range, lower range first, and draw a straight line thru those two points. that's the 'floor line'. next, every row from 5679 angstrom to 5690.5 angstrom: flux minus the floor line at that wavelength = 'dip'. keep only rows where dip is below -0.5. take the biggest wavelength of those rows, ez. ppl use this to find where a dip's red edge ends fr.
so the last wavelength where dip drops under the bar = 5689.84 angstrom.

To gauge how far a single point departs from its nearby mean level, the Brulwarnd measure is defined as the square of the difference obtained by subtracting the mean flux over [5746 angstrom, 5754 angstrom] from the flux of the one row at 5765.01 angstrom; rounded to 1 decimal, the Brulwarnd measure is 0.9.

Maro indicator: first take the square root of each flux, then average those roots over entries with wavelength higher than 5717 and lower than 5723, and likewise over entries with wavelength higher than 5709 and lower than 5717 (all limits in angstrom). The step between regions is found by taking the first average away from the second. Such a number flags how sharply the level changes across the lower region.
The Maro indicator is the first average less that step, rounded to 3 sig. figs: 2.19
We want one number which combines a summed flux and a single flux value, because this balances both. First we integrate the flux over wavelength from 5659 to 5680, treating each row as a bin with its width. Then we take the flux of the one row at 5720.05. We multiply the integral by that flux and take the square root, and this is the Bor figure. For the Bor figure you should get 33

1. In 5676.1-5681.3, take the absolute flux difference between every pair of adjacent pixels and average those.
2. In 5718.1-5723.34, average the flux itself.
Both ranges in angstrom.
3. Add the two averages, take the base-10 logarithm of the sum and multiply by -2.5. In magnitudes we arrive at -2.27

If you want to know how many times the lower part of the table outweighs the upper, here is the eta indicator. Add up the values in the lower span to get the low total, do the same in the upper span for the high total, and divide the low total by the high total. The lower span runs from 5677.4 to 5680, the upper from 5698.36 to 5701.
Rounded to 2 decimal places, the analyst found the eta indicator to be 1.24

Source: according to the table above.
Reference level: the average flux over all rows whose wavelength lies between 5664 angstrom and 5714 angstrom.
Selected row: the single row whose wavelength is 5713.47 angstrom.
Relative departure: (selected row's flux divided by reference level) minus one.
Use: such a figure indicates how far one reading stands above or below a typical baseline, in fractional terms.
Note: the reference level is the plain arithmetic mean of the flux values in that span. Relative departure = -0.13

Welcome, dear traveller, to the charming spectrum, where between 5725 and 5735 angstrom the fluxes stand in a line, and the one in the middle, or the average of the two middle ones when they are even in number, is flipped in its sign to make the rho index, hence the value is -8.1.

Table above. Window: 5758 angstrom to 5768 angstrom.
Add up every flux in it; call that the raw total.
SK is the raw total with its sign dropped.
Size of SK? 62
